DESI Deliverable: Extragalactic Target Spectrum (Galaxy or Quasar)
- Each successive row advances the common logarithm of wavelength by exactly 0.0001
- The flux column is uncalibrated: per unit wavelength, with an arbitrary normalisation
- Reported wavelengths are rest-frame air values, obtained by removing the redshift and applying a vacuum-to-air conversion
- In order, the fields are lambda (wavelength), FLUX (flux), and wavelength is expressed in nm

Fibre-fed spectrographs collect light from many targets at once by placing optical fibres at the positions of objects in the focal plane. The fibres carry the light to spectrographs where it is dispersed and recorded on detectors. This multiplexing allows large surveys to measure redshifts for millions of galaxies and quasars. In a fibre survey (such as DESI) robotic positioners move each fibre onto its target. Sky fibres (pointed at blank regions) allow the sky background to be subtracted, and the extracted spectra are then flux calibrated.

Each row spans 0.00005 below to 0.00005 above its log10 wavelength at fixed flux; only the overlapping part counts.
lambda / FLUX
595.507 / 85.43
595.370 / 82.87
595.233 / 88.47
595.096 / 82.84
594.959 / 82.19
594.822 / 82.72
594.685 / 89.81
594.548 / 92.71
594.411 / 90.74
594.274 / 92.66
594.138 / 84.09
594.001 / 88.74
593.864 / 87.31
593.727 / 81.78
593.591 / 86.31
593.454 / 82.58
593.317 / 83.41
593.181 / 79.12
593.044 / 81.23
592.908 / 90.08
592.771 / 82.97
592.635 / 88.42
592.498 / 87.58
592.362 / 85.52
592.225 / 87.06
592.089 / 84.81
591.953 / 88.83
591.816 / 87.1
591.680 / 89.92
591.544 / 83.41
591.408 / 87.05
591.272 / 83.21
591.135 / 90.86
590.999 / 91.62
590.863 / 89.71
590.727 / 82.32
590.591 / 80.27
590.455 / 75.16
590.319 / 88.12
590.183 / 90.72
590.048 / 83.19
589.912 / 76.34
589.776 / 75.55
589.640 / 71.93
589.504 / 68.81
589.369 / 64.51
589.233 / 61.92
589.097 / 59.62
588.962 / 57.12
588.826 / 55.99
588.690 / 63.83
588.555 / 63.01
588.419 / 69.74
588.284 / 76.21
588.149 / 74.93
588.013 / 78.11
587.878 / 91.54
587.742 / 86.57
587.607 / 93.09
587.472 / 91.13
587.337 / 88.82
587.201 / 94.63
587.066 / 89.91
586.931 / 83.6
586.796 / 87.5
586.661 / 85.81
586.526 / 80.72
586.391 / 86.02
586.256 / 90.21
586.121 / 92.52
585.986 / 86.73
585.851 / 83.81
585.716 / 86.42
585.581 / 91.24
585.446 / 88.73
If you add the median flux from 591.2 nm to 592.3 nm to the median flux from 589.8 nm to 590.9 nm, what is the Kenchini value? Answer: 170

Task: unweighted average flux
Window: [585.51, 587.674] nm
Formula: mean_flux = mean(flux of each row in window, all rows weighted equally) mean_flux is 88.3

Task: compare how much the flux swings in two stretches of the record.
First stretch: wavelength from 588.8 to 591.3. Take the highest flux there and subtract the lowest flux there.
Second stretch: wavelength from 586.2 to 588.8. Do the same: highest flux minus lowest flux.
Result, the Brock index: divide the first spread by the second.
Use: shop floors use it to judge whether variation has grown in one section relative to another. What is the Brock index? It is 1.1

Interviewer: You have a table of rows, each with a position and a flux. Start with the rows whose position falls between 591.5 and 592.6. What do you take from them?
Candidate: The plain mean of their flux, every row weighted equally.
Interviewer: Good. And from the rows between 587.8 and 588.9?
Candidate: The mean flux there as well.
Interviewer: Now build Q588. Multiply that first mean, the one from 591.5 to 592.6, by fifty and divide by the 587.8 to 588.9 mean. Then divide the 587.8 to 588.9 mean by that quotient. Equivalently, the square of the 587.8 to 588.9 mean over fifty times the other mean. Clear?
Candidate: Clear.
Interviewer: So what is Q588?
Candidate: 1.18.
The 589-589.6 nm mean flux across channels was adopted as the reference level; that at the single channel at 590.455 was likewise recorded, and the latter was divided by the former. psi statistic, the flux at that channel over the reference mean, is 1.18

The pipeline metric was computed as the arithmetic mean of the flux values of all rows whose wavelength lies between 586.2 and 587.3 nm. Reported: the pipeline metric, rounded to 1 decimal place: 87.3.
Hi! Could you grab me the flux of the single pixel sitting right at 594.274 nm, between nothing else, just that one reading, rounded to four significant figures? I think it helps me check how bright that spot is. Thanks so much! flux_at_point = 92.66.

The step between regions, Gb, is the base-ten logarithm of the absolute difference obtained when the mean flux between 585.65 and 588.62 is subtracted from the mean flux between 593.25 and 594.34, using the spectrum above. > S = 0.10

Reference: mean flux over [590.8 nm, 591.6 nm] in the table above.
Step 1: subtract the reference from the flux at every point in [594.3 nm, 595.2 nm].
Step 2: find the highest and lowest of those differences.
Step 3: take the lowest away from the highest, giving 11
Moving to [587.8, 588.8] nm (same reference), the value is 29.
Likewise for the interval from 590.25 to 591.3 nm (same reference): 16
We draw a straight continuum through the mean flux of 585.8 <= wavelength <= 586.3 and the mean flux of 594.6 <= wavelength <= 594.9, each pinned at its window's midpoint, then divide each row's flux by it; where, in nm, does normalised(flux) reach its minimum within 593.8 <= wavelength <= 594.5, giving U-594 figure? 594.138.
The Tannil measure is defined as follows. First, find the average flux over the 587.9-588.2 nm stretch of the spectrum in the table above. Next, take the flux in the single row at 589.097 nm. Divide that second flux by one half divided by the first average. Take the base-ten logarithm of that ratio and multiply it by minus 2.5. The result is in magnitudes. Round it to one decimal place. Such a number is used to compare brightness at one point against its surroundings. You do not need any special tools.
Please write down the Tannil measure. -9.9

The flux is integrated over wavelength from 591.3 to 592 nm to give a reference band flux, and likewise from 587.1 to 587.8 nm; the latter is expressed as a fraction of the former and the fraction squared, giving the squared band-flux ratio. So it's 1.1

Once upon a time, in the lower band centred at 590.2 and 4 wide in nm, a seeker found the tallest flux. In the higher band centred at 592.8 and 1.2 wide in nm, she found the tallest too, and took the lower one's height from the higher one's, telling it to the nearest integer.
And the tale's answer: -2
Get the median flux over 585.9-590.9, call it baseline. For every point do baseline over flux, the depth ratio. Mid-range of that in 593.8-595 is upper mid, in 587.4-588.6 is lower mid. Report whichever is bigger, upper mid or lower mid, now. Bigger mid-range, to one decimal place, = 1.1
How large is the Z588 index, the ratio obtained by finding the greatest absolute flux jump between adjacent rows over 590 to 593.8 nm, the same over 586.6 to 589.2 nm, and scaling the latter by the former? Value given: 1.0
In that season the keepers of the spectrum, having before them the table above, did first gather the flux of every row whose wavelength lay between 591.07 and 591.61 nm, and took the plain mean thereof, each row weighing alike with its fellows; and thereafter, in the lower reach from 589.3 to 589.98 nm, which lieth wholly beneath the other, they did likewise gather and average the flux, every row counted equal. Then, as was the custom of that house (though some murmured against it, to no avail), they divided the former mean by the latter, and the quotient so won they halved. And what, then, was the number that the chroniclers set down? 0.603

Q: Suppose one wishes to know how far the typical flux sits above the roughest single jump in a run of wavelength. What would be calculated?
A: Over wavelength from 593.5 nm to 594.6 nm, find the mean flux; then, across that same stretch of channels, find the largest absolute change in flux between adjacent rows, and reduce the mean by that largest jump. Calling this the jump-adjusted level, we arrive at 79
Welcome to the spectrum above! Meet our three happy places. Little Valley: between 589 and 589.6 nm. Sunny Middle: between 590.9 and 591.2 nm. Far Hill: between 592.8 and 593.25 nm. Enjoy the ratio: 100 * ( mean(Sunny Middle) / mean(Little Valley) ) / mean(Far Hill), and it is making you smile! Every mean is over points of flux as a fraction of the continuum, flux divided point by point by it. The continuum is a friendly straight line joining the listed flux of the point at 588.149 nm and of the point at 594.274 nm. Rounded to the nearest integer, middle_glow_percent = 143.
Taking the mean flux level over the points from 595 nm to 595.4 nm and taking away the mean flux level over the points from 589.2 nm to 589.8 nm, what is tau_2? 16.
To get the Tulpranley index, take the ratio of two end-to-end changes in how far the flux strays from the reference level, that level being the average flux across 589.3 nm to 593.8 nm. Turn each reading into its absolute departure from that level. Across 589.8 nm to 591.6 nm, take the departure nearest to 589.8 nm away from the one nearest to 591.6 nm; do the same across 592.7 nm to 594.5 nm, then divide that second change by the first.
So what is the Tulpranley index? -1.0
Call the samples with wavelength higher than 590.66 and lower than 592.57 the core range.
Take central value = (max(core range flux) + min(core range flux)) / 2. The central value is 87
